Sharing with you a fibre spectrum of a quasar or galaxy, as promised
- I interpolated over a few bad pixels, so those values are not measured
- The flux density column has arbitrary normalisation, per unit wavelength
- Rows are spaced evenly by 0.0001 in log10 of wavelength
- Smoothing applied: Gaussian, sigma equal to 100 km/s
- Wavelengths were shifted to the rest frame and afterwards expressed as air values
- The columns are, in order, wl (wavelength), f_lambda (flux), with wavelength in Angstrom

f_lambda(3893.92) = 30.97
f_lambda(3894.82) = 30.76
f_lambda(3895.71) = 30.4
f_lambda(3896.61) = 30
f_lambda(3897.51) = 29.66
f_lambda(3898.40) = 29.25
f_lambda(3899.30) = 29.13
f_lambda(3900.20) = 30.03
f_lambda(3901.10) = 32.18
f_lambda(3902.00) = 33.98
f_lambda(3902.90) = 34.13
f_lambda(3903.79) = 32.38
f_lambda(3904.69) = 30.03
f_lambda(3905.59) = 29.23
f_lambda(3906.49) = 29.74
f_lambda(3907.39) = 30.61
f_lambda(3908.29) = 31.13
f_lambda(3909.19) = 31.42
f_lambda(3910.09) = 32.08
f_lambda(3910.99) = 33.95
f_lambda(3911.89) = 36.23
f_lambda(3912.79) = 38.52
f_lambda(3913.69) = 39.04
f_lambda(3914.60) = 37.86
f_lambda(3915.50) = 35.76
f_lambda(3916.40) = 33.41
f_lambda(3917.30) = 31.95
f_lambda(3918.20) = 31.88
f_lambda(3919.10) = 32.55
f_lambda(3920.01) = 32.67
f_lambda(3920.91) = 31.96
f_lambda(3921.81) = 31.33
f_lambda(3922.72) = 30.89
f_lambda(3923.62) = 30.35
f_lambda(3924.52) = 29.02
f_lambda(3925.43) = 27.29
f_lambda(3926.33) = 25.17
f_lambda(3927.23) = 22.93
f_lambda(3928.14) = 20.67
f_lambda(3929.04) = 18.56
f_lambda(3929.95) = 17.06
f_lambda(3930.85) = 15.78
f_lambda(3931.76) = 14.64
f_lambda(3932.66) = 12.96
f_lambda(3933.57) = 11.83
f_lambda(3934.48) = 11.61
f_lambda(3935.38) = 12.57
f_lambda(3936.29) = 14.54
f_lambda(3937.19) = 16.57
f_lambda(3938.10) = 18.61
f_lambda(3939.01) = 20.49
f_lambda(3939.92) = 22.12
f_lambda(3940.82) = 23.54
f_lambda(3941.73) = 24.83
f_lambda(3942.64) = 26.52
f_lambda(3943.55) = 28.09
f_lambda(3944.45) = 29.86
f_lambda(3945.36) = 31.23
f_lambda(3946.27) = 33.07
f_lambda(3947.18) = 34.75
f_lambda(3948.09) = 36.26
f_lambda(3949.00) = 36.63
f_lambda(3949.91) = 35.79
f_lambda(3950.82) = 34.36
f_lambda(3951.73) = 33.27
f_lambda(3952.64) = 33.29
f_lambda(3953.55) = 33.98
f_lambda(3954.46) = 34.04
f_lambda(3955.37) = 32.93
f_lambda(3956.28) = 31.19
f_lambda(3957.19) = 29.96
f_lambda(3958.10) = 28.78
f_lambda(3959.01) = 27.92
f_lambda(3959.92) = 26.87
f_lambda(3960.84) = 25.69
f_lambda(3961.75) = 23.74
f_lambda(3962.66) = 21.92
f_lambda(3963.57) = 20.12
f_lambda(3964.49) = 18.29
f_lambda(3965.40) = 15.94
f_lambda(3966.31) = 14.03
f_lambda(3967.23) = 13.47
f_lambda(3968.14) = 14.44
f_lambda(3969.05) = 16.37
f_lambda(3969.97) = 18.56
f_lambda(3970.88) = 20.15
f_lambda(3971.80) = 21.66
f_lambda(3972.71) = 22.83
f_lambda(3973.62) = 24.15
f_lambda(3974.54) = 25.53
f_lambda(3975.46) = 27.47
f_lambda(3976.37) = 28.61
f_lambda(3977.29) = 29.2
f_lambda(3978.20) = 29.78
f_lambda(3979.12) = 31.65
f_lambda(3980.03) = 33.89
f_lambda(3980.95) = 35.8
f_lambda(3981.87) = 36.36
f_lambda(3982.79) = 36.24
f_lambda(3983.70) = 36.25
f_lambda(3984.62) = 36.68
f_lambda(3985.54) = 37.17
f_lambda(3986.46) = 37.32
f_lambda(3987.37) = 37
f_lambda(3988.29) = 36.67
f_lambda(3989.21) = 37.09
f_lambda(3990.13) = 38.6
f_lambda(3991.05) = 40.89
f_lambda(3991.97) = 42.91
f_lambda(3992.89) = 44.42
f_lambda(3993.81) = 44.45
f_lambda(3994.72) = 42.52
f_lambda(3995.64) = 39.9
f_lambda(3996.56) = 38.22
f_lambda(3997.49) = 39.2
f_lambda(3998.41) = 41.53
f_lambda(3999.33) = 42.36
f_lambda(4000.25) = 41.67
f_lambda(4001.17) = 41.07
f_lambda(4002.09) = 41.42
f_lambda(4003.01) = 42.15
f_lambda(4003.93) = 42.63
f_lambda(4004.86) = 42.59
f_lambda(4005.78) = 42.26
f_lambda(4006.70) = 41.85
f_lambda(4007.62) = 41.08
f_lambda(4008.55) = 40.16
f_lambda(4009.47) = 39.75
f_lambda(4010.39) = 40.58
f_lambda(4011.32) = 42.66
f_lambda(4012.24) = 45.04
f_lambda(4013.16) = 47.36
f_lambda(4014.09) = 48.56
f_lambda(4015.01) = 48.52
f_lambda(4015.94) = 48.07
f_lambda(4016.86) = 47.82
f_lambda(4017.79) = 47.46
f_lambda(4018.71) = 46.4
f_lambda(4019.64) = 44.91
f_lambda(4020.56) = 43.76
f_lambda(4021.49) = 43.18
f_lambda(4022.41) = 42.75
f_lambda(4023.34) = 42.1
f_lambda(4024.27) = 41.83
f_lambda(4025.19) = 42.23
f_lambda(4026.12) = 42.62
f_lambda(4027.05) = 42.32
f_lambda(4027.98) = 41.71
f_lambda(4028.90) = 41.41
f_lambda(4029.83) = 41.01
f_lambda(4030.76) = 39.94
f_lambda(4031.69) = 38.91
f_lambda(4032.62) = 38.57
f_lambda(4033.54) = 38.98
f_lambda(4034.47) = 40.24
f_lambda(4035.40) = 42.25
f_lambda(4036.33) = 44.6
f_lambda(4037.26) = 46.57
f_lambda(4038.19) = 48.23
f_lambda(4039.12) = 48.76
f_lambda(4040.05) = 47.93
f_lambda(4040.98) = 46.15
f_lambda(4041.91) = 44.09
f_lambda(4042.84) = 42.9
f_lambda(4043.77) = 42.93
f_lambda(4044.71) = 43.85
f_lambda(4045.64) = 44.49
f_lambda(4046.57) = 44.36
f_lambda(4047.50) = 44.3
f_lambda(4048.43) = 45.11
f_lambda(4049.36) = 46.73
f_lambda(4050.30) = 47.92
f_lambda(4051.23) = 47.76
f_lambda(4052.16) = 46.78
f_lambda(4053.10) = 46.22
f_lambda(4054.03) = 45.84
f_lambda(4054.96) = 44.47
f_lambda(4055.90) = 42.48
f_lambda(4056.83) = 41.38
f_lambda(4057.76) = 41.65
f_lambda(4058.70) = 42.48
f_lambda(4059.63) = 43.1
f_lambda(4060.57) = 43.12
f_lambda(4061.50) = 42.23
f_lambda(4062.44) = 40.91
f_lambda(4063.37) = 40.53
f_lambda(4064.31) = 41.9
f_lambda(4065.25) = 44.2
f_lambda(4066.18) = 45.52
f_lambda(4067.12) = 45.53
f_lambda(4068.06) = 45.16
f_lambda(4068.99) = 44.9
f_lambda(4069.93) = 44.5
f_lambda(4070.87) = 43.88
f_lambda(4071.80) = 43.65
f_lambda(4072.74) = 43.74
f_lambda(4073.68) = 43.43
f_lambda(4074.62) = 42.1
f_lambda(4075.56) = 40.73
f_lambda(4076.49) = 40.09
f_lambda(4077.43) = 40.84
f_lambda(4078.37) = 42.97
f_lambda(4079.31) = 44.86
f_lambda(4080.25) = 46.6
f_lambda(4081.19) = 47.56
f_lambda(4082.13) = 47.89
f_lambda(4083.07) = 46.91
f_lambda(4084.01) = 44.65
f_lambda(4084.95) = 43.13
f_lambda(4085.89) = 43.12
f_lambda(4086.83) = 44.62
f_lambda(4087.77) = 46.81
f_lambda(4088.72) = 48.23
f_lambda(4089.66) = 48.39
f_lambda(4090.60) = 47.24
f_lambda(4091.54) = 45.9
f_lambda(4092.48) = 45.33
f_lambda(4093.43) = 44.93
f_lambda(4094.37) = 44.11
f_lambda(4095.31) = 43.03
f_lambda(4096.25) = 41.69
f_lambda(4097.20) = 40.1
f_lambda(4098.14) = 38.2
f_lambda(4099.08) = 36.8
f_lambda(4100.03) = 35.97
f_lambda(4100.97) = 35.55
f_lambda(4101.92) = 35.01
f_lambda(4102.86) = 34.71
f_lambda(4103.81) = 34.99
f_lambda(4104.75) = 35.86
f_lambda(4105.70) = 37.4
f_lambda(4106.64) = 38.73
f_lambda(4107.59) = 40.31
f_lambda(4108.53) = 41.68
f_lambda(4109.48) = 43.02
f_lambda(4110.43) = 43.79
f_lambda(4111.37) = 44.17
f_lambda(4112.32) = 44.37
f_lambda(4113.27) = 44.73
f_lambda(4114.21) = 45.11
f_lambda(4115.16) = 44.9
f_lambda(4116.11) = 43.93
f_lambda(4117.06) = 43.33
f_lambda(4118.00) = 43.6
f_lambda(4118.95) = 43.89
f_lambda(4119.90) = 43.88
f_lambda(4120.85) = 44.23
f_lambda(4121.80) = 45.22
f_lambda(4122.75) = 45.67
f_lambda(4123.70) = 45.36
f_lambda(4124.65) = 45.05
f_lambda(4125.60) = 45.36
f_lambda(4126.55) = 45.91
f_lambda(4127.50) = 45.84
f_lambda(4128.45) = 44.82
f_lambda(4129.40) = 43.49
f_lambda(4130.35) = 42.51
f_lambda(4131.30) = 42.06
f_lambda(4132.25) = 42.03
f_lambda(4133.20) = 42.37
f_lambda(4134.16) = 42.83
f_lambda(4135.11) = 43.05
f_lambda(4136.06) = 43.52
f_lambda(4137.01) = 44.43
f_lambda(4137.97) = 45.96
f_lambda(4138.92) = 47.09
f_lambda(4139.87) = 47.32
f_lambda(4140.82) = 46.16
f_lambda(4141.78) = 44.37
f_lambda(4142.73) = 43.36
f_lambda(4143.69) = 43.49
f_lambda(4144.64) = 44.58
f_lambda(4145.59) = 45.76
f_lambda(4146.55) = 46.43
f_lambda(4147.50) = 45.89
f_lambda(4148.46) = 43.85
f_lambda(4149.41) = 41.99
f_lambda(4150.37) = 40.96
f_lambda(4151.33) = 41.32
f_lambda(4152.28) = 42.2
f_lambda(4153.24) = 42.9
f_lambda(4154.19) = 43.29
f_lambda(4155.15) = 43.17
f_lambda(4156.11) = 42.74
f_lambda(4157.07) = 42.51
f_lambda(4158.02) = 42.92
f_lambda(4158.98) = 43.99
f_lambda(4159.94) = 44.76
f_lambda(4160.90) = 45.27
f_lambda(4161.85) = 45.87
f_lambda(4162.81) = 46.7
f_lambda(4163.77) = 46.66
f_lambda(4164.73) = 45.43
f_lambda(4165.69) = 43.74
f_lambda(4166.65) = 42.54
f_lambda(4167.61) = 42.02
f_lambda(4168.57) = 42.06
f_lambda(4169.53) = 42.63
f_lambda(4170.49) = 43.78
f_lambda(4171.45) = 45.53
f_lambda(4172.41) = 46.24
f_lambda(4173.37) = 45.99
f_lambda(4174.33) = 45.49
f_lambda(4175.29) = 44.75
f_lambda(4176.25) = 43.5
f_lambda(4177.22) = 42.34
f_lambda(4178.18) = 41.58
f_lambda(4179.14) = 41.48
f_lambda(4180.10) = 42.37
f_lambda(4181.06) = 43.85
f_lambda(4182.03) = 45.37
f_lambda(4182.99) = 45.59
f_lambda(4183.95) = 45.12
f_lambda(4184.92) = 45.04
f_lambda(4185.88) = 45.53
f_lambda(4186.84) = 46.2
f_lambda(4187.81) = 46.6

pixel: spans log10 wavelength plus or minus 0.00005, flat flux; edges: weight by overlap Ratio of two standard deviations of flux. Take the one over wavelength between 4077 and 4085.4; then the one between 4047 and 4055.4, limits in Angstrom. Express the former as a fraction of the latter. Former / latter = 1.8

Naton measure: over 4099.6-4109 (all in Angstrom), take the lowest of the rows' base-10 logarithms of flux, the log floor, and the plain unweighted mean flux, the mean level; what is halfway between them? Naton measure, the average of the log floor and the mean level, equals 19.3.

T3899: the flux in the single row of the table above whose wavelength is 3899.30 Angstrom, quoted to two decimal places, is 29.13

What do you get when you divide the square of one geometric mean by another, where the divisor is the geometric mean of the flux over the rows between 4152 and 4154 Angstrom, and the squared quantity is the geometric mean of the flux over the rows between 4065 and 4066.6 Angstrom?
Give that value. 47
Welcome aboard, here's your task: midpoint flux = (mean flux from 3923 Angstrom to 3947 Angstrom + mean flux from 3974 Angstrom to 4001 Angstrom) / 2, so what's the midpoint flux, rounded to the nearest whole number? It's 29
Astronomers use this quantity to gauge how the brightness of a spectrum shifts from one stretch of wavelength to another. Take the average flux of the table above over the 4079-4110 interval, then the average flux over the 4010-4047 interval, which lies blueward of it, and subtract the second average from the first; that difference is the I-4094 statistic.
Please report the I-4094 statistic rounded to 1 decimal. -1.7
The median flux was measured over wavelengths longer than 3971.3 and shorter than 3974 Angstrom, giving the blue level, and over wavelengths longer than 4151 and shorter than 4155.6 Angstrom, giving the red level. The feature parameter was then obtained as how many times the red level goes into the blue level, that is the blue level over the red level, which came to 0.53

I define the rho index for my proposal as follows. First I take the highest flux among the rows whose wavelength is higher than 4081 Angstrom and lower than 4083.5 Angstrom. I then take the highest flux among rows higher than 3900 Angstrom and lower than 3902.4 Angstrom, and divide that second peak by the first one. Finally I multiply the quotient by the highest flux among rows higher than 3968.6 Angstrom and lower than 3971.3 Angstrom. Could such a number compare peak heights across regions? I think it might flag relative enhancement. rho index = 14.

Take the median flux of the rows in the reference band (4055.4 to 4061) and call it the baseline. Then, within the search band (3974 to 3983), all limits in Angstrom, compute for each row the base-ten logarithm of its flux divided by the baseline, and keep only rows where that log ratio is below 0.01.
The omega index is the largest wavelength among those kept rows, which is 3982.79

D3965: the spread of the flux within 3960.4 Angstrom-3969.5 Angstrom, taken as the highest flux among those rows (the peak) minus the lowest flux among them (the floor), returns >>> 12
